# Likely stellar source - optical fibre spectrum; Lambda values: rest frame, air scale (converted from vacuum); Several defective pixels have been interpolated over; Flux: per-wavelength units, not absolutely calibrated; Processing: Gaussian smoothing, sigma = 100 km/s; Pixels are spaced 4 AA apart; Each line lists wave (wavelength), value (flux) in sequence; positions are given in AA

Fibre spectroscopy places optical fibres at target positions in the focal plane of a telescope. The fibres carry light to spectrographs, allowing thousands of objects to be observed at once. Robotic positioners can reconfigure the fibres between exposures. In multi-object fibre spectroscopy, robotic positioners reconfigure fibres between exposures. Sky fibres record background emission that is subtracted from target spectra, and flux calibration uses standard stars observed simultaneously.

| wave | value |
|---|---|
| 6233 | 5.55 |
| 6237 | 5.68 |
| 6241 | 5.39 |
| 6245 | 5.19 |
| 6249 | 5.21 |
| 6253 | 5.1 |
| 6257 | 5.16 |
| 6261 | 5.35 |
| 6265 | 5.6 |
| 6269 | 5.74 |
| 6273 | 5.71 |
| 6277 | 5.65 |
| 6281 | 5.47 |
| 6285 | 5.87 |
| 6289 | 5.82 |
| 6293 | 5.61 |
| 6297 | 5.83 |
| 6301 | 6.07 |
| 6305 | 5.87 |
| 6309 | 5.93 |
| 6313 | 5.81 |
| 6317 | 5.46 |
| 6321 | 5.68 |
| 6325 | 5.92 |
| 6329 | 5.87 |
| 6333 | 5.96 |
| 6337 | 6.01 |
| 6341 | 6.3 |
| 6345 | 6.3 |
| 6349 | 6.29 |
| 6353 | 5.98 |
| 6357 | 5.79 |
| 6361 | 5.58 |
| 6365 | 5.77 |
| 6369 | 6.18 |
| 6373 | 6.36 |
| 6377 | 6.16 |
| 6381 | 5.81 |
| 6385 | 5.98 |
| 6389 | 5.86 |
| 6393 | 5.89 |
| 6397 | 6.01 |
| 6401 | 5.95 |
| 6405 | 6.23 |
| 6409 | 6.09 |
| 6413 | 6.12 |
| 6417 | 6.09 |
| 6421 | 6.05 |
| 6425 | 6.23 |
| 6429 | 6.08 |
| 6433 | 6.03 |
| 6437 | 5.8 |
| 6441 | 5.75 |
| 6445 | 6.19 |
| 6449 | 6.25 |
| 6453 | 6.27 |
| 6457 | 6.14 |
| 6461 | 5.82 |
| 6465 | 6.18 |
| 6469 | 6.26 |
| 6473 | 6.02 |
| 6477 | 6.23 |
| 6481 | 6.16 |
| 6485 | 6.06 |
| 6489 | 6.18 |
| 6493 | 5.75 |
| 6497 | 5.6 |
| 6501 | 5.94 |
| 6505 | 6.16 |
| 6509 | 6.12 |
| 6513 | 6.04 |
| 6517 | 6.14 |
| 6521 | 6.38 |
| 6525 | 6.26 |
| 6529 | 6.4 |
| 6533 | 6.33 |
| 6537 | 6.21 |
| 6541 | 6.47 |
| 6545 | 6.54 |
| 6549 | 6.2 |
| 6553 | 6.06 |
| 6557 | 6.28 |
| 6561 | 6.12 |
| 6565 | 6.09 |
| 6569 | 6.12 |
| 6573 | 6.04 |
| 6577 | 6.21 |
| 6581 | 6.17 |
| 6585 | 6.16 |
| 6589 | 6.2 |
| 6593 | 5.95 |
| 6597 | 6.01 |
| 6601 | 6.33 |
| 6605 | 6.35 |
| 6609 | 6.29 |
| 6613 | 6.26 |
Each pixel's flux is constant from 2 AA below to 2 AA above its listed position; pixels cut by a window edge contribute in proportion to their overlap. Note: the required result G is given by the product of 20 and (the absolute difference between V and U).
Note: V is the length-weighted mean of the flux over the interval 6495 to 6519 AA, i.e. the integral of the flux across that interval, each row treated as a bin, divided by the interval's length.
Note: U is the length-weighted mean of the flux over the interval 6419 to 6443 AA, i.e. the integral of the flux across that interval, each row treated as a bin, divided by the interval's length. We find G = 0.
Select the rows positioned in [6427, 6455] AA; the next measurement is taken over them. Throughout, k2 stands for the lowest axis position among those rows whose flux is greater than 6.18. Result 6445 AA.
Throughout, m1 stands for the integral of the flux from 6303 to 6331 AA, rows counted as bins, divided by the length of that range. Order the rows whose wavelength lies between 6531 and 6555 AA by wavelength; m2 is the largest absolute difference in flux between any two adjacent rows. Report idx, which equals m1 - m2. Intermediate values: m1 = 5.79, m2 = 0.34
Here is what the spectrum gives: 5.45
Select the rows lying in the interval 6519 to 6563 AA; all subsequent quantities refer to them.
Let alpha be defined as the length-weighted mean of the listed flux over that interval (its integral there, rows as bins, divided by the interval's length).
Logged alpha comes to 6.30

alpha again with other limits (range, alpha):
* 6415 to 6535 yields 6.10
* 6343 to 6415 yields 6.02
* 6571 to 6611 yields 6.17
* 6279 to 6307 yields 5.79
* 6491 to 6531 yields 6.08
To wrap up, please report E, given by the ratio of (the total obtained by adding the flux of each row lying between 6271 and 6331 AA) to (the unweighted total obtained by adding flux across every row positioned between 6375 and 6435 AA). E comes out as 0.96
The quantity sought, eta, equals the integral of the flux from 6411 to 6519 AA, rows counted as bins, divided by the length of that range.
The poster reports 6.06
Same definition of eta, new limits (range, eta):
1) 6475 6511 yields 6.02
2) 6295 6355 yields 5.95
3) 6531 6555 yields 6.30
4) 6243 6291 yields 5.49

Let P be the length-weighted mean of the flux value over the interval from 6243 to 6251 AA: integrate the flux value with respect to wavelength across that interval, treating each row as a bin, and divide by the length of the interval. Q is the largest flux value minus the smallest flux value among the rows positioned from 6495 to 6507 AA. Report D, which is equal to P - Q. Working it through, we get 4.64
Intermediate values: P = 5.20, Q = 0.560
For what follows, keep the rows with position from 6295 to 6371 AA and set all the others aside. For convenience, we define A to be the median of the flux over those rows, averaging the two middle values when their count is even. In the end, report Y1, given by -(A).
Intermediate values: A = 5.92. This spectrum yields -5.92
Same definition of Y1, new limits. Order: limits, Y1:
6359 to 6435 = -6.05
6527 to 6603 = -6.20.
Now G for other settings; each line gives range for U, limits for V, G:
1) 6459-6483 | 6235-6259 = 16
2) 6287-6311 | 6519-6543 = 10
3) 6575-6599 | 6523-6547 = 5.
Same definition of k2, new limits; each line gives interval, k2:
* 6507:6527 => 6521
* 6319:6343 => 6341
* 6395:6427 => 6405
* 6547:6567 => 6549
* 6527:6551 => 6529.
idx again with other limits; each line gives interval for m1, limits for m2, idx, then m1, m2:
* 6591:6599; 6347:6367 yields 5.67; 5.98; 0.31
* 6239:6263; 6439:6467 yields 4.79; 5.23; 0.44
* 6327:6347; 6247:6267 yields 5.84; 6.09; 0.25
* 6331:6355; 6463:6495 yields 5.71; 6.14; 0.43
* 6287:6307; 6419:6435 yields 5.66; 5.84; 0.18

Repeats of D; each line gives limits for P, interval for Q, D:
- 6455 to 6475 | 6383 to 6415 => 5.71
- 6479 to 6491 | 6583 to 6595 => 5.88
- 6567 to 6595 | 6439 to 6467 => 5.60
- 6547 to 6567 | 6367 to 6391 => 5.60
